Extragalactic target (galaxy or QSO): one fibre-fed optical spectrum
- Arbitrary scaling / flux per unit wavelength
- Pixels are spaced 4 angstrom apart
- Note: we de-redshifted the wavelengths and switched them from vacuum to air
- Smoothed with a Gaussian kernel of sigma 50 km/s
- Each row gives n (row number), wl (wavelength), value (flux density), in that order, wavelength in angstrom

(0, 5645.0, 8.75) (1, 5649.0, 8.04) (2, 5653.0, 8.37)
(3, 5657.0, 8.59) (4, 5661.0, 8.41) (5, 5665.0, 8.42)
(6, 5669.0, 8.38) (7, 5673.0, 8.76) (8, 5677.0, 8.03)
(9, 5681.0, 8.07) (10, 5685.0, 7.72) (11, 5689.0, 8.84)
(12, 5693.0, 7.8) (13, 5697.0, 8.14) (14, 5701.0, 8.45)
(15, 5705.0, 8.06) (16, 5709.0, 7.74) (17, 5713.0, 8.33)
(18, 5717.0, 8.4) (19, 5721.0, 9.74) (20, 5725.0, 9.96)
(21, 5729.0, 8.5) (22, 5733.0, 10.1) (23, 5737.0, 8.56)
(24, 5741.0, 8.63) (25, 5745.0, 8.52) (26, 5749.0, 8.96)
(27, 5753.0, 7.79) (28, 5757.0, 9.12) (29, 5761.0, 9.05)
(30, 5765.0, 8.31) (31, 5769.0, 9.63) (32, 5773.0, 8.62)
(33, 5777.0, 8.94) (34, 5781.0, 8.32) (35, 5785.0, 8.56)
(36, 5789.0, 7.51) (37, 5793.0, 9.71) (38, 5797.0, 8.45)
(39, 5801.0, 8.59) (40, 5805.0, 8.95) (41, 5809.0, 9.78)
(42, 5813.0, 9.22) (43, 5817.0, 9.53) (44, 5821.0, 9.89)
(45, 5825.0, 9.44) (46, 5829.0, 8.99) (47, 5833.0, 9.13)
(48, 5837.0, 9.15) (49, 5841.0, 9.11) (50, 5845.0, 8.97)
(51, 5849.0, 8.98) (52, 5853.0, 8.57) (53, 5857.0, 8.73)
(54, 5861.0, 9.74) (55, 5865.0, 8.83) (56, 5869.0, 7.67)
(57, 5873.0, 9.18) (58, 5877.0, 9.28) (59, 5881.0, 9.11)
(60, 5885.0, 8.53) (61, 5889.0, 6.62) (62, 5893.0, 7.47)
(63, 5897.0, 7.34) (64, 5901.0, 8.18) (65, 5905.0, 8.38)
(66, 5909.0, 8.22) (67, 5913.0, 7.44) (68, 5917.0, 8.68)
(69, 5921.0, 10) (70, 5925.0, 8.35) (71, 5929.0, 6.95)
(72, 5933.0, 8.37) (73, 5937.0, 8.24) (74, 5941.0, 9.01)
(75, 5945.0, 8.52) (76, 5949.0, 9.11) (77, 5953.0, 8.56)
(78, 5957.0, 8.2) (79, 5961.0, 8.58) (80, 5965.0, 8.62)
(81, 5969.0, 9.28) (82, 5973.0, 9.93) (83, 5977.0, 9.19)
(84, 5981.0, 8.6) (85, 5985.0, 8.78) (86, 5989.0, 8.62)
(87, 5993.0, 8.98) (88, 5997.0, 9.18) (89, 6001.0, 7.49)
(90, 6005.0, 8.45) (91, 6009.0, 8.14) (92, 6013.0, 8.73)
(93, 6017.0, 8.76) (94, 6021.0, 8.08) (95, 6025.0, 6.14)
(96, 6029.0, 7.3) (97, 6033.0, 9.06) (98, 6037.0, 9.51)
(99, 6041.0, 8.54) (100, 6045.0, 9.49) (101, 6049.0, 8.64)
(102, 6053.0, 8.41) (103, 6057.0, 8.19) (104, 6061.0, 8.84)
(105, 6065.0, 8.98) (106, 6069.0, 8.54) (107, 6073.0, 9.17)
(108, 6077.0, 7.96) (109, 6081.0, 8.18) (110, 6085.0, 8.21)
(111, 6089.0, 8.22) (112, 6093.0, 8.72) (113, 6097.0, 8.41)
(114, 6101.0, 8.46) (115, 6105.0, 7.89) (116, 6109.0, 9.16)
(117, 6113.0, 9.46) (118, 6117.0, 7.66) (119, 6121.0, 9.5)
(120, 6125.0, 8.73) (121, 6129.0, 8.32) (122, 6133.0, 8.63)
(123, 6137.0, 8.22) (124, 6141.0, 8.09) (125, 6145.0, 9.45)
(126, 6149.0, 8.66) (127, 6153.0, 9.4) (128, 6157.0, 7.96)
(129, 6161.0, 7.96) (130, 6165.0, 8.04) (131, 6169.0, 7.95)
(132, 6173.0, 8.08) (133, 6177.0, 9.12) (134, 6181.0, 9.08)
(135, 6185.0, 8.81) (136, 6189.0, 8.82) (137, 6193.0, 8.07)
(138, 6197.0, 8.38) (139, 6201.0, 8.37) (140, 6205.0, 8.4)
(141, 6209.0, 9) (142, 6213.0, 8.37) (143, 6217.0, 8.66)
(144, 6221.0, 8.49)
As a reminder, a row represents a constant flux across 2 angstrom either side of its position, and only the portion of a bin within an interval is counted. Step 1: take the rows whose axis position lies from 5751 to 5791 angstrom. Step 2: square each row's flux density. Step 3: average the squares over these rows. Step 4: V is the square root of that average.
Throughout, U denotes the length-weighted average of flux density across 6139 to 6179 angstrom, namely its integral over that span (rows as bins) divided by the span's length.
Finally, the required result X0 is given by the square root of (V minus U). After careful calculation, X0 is 0.37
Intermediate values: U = 8.47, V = 8.6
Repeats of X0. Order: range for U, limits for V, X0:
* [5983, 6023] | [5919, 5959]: 0.21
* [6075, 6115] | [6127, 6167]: 0.15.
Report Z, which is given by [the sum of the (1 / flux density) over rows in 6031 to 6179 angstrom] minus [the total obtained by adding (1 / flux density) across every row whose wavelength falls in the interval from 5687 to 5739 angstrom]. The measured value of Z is 2.8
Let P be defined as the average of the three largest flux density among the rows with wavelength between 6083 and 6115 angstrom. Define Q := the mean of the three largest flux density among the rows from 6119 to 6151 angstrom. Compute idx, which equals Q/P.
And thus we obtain 1.01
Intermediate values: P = 9.11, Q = 9.23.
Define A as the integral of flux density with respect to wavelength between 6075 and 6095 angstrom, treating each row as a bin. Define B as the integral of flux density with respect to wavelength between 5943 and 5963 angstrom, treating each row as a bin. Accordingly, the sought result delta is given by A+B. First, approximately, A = 165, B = 172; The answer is 337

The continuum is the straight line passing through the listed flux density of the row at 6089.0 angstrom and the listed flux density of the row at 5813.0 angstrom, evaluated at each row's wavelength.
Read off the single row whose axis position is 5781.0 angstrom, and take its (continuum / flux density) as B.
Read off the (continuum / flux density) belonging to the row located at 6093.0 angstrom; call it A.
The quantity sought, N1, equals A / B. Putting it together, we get 0.84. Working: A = 0.94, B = 1.12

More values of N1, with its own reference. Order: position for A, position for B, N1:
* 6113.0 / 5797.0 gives 0.78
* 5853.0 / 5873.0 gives 1.08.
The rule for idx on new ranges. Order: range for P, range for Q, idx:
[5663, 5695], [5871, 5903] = 1.06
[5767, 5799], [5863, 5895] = 0.97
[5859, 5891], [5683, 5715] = 0.91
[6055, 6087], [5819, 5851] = 1.06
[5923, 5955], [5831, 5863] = 1.05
